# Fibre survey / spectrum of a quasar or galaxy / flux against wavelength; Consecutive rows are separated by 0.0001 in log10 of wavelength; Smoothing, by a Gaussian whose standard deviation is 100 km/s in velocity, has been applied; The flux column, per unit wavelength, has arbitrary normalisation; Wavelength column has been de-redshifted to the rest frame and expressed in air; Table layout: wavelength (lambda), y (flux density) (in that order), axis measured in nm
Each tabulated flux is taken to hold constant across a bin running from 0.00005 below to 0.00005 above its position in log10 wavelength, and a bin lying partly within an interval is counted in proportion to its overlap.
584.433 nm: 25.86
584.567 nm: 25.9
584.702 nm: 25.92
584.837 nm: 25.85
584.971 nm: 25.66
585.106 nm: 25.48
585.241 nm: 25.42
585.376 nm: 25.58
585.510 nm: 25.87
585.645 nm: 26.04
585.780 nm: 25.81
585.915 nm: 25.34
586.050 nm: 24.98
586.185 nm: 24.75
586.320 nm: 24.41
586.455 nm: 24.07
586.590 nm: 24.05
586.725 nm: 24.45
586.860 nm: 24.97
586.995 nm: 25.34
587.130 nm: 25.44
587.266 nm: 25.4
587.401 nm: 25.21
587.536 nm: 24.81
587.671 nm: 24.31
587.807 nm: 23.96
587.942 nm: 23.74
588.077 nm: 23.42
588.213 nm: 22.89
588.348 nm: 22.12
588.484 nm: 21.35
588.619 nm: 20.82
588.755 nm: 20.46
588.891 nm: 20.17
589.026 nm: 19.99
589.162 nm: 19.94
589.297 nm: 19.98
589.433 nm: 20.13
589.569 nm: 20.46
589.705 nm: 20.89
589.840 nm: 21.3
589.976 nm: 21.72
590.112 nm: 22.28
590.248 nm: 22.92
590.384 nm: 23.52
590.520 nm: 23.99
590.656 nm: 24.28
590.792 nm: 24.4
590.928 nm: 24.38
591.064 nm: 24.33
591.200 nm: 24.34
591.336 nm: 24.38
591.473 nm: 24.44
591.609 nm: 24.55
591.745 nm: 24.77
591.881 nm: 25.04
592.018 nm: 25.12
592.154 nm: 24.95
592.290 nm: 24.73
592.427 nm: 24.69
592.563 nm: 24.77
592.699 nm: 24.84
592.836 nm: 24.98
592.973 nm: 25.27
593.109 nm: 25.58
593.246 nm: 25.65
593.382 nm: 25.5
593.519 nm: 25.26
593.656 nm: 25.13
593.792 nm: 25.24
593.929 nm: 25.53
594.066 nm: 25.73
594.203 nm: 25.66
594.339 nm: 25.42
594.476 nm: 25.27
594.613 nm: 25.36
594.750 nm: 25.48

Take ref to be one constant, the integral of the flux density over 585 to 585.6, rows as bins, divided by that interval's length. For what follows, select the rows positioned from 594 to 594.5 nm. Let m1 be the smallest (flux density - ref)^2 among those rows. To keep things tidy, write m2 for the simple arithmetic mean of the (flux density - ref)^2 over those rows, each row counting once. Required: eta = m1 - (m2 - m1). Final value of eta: -0.03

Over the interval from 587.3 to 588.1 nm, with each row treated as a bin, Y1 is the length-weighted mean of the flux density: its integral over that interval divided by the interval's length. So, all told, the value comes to 24.4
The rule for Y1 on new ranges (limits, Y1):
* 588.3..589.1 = 20.8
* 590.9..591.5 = 24.3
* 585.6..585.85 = 25.9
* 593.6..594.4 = 25.5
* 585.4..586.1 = 25.6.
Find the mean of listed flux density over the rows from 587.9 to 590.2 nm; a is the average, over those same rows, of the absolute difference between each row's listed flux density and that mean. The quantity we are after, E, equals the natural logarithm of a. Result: 0.0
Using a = 1.01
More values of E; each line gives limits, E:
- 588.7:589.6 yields -1.8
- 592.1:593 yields -1.9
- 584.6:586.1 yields -1.4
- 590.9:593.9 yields -1.1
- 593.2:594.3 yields -1.7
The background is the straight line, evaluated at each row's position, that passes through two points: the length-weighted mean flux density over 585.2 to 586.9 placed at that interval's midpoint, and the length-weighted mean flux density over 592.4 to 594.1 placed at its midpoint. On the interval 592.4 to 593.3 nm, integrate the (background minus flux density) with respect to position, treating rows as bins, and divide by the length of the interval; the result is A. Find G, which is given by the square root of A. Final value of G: 0.3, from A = 0.12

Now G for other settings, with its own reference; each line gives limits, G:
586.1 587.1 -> 0.7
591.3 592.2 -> 0.7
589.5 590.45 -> 1.8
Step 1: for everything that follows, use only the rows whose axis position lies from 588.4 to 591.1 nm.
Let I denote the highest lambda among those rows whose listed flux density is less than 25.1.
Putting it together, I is 591.064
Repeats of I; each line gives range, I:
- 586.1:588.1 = 588.077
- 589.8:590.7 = 590.656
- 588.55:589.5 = 589.433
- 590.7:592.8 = 592.699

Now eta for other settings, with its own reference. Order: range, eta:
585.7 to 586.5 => -0.75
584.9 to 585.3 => -0.01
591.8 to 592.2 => 0.14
